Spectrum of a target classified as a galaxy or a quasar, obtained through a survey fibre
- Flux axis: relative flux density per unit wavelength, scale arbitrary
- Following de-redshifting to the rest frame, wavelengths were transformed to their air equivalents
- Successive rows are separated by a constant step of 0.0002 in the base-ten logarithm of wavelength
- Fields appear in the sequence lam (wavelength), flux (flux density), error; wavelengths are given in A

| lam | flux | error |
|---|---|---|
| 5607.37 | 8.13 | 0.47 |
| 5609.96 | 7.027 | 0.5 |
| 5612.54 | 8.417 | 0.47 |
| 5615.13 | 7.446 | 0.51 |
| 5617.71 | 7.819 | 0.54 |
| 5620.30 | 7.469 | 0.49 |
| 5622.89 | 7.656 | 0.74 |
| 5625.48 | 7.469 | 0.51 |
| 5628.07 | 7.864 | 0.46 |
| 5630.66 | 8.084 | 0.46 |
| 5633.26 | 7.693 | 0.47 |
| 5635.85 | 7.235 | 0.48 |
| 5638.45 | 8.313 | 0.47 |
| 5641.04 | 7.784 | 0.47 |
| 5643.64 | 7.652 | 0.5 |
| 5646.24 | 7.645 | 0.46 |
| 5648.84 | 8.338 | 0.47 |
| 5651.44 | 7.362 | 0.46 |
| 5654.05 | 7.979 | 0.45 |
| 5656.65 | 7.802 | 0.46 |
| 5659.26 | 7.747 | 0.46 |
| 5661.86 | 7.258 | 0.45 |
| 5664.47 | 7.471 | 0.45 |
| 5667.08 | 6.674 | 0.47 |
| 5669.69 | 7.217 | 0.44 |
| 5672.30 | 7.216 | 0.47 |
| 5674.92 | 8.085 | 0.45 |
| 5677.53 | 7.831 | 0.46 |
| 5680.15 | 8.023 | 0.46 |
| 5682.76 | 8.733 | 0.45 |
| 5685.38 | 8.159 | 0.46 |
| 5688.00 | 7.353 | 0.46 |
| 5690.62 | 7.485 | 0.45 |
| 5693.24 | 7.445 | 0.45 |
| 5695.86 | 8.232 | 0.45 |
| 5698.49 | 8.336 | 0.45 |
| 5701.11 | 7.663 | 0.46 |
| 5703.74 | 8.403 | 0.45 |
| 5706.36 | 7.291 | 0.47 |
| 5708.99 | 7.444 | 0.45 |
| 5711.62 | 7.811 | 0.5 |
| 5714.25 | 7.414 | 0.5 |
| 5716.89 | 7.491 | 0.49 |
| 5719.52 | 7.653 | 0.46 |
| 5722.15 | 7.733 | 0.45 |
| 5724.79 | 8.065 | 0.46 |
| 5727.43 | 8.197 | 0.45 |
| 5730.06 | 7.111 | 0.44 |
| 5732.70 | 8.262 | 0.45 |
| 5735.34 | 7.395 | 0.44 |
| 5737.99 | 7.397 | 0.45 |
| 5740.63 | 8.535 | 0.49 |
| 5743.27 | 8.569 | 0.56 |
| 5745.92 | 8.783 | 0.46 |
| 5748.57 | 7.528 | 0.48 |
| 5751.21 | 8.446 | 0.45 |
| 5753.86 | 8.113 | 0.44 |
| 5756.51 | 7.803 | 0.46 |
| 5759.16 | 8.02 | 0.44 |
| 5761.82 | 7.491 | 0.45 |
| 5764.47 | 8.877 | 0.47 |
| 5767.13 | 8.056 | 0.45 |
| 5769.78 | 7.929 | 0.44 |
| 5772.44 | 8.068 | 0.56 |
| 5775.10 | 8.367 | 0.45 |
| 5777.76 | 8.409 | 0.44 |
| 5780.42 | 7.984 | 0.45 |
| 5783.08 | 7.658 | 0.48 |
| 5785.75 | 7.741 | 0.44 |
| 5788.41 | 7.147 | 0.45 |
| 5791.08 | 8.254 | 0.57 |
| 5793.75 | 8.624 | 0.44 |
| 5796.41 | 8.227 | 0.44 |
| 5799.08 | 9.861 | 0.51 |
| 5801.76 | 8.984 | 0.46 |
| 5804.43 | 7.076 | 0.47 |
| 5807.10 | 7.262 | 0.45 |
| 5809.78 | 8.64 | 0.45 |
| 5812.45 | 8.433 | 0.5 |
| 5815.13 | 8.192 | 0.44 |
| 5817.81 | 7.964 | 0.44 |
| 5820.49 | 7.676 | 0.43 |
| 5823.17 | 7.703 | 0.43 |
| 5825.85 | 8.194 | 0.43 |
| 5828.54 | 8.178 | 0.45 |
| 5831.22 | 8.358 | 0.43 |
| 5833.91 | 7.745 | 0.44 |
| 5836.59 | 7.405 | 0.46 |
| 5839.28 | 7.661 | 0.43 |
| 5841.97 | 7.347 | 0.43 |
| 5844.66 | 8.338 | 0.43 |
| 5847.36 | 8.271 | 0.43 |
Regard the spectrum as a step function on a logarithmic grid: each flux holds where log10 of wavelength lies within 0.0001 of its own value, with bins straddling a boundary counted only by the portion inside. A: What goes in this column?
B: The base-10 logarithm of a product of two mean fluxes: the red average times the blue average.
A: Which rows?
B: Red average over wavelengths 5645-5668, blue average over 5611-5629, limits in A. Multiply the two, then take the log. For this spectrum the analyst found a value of 1.77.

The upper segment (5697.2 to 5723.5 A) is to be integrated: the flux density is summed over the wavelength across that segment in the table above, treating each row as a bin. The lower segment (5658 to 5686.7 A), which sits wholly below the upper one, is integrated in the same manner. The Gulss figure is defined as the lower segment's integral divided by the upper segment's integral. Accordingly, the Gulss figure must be 1.1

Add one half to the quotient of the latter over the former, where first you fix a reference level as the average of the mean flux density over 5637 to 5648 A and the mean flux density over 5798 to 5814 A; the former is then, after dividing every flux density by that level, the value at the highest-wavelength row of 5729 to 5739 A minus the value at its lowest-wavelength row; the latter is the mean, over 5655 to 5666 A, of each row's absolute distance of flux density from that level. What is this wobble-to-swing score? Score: 16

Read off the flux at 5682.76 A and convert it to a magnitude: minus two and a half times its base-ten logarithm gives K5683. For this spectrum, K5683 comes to -2.35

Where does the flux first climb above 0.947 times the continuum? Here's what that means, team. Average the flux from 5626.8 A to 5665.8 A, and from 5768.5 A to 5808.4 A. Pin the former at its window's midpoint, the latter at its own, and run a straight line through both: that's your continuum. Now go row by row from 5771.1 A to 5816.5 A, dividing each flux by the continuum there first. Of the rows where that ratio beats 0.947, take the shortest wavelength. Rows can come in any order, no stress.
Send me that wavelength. 5772.44 A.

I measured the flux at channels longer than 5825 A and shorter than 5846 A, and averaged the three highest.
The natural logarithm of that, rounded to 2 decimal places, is 2.12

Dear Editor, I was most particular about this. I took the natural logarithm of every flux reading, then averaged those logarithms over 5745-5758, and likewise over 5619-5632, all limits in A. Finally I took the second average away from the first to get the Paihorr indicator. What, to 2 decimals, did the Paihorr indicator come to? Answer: 0.05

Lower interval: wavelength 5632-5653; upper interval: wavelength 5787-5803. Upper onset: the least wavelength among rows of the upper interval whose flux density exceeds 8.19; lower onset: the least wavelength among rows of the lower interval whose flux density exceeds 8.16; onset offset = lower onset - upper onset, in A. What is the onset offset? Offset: -152.6 A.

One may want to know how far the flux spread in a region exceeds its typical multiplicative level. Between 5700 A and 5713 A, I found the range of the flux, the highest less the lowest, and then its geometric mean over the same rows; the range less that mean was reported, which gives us -6.6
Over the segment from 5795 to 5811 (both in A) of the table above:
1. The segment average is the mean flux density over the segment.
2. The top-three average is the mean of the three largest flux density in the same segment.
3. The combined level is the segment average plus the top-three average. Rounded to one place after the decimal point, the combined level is 17.5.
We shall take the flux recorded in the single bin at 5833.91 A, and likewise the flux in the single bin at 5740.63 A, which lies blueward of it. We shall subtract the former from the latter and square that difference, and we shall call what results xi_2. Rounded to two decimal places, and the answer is 0.62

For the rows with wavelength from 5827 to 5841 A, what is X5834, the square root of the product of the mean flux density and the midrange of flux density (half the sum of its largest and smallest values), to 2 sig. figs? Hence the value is 7.9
